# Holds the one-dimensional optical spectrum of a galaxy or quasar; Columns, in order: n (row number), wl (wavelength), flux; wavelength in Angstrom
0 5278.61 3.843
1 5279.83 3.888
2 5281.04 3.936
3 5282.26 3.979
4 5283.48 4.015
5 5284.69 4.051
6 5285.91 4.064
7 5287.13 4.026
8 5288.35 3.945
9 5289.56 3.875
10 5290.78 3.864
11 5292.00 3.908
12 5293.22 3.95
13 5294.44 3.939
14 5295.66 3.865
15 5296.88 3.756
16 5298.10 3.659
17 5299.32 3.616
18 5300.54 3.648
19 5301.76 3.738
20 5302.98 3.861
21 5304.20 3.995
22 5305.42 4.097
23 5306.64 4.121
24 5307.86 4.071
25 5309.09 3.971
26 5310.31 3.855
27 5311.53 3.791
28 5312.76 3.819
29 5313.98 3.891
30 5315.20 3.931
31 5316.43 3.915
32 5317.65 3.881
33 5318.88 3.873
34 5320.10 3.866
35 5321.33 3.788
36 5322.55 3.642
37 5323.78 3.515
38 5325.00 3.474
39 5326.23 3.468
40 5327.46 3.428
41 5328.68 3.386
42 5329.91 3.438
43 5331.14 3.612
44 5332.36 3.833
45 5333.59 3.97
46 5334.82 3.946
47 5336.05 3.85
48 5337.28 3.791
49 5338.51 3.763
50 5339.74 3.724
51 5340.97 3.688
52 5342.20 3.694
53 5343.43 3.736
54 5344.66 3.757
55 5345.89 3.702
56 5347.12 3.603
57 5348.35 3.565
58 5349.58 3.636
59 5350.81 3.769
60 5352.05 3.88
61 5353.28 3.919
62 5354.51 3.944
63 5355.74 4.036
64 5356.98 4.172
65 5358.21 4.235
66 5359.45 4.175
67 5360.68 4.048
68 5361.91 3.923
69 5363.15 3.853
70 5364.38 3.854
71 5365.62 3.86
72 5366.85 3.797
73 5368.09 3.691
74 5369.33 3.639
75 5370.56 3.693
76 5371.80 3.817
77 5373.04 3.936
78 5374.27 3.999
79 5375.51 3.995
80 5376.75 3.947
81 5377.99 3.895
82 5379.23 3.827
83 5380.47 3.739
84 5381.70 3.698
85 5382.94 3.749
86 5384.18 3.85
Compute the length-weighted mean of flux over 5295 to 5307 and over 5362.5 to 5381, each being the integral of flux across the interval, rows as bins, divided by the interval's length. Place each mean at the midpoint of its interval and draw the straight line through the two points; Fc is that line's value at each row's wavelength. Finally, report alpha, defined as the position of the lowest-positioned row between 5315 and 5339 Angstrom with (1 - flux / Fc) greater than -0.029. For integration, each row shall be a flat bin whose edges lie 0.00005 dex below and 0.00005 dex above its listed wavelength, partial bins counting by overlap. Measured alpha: 5315.20 Angstrom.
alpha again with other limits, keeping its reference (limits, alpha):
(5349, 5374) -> 5349.58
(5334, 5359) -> 5336.05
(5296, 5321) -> 5296.88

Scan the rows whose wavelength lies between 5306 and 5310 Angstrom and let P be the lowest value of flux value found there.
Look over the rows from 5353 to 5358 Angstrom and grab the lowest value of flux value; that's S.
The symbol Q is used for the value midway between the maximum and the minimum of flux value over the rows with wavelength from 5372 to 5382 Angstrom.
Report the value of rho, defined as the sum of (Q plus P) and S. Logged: 11.7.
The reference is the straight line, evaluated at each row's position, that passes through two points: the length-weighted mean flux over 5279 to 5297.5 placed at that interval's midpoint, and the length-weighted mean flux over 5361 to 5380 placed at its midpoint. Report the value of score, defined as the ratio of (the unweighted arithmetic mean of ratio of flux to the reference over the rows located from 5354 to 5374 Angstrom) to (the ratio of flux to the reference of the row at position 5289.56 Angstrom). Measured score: 1.03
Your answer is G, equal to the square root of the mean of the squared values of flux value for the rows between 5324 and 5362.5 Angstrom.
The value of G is 3.79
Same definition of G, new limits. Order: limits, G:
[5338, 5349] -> 3.69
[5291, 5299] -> 3.85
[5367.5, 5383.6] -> 3.82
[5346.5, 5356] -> 3.80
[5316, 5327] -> 3.72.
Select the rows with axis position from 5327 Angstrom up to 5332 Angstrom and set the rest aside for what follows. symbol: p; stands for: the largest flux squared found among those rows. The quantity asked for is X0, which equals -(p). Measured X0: -13.0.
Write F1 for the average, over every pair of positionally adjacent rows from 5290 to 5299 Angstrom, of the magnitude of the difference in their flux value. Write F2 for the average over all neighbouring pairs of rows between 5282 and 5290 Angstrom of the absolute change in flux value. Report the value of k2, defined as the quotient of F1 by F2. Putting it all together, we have 1.4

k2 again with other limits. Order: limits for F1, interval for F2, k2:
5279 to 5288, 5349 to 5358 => 0.4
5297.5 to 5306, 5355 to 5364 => 0.9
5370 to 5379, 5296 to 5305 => 0.8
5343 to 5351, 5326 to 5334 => 0.6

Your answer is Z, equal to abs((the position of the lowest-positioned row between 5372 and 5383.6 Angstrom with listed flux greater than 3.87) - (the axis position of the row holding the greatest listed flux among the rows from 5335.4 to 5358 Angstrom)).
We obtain 16.1 Angstrom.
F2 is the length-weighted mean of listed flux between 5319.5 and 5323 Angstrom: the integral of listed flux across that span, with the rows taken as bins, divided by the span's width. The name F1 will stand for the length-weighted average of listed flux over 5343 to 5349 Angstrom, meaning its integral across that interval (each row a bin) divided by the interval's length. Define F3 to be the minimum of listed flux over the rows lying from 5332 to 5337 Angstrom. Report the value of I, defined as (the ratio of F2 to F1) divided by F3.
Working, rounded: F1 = 3.67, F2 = 3.77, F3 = 3.833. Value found 0.268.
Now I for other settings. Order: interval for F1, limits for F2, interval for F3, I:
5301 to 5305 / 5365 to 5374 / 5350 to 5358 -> 0.259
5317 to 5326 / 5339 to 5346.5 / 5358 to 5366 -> 0.260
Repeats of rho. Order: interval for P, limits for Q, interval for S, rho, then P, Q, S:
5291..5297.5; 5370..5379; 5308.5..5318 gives 11.4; 3.756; 3.85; 3.791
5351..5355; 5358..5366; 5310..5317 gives 11.7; 3.88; 4.04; 3.791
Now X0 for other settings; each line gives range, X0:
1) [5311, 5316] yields -15.5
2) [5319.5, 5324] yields -14.9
